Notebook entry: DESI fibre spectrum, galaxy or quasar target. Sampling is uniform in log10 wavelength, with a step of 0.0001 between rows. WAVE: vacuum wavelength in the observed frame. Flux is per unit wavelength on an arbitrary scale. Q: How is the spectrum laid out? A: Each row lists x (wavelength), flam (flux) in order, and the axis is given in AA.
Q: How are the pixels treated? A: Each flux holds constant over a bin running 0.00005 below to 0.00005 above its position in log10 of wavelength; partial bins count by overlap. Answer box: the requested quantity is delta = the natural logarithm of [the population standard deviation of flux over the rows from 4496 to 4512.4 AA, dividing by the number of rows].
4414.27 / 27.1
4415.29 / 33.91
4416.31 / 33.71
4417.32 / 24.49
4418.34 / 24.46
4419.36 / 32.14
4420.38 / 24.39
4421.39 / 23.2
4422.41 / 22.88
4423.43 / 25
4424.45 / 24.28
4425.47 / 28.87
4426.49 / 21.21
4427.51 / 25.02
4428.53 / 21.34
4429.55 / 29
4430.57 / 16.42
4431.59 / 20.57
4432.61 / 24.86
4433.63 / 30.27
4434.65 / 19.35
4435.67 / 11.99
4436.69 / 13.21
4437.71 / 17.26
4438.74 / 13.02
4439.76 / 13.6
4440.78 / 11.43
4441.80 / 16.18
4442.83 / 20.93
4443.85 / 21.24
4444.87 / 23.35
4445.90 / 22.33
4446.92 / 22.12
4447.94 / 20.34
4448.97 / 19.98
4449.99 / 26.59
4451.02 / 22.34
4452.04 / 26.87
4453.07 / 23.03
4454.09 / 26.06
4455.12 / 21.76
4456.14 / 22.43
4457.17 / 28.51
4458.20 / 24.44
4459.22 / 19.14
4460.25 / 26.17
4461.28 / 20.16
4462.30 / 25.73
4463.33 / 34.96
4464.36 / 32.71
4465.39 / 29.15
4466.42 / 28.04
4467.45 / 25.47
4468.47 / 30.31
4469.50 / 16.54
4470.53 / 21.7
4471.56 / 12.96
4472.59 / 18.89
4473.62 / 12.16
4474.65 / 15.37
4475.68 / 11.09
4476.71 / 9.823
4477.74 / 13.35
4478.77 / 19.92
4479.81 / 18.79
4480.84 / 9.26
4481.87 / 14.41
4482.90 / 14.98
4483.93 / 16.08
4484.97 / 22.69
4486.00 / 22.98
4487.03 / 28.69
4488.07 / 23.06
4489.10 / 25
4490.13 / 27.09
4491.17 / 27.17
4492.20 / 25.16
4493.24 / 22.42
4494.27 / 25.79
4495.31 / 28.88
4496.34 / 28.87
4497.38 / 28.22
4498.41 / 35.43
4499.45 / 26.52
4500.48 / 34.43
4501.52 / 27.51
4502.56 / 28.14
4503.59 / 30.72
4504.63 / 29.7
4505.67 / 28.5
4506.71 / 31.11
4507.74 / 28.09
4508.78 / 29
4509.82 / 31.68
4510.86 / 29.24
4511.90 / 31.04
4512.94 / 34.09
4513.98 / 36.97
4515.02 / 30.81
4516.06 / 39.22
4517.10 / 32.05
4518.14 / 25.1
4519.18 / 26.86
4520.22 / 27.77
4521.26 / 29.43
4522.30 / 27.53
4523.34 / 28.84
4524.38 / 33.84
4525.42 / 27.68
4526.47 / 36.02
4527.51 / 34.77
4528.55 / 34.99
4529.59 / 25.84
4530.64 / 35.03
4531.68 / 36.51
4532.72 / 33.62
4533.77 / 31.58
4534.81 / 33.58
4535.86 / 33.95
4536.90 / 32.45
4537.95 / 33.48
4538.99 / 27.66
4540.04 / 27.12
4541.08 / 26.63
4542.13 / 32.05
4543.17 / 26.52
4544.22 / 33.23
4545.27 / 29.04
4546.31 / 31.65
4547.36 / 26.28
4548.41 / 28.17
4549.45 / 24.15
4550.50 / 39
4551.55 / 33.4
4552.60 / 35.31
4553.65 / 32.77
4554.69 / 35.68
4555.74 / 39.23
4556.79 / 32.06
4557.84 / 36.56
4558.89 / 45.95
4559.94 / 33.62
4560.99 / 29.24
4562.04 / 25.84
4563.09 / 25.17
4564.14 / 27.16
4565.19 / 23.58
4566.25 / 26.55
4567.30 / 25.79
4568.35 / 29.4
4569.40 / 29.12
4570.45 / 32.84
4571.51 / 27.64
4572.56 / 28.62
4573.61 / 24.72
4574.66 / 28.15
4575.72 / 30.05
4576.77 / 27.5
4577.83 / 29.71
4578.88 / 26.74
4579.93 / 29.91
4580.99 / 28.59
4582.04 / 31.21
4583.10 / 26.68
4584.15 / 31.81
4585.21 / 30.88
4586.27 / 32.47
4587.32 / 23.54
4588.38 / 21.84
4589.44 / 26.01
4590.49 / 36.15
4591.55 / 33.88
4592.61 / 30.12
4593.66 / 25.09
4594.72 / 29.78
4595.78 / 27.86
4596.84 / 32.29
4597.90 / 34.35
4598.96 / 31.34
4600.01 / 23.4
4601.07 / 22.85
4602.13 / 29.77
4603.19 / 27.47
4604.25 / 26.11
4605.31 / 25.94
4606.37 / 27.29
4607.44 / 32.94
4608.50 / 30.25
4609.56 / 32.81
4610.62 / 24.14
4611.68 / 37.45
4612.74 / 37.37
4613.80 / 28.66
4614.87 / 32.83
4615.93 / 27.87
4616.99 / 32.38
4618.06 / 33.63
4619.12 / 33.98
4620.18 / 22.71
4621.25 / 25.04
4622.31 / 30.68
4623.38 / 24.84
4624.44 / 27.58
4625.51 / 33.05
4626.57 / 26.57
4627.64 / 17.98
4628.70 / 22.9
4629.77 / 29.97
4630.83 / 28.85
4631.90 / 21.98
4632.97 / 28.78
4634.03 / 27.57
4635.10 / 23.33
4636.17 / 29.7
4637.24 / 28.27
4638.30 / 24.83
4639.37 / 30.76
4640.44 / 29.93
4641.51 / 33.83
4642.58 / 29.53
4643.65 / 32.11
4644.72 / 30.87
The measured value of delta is 0.9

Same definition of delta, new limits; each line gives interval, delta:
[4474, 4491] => 1.8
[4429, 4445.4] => 1.7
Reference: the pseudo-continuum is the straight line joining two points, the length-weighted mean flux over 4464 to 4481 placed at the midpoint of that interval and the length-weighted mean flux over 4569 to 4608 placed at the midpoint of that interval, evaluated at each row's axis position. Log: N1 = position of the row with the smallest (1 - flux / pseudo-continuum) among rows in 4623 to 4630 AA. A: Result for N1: 4625.51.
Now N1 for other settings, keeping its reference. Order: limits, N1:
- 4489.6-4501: 4498.41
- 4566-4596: 4590.49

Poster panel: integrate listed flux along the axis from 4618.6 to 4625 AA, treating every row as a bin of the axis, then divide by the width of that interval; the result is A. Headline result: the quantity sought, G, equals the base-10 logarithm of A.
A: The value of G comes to 1.44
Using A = 27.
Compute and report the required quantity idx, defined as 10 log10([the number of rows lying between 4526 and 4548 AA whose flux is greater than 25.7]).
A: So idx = 13.2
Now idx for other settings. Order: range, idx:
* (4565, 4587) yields 12.8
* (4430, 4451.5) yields 3.0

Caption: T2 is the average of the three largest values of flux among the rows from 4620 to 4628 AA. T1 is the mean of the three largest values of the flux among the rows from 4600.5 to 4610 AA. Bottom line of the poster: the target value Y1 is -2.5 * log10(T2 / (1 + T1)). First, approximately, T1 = 32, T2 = 30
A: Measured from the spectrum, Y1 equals 0.1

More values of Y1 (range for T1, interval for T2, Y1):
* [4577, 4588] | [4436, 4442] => 0.8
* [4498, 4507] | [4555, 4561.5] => -0.2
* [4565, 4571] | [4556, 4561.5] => -0.2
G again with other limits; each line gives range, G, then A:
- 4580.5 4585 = 1.47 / 30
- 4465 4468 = 1.44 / 28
